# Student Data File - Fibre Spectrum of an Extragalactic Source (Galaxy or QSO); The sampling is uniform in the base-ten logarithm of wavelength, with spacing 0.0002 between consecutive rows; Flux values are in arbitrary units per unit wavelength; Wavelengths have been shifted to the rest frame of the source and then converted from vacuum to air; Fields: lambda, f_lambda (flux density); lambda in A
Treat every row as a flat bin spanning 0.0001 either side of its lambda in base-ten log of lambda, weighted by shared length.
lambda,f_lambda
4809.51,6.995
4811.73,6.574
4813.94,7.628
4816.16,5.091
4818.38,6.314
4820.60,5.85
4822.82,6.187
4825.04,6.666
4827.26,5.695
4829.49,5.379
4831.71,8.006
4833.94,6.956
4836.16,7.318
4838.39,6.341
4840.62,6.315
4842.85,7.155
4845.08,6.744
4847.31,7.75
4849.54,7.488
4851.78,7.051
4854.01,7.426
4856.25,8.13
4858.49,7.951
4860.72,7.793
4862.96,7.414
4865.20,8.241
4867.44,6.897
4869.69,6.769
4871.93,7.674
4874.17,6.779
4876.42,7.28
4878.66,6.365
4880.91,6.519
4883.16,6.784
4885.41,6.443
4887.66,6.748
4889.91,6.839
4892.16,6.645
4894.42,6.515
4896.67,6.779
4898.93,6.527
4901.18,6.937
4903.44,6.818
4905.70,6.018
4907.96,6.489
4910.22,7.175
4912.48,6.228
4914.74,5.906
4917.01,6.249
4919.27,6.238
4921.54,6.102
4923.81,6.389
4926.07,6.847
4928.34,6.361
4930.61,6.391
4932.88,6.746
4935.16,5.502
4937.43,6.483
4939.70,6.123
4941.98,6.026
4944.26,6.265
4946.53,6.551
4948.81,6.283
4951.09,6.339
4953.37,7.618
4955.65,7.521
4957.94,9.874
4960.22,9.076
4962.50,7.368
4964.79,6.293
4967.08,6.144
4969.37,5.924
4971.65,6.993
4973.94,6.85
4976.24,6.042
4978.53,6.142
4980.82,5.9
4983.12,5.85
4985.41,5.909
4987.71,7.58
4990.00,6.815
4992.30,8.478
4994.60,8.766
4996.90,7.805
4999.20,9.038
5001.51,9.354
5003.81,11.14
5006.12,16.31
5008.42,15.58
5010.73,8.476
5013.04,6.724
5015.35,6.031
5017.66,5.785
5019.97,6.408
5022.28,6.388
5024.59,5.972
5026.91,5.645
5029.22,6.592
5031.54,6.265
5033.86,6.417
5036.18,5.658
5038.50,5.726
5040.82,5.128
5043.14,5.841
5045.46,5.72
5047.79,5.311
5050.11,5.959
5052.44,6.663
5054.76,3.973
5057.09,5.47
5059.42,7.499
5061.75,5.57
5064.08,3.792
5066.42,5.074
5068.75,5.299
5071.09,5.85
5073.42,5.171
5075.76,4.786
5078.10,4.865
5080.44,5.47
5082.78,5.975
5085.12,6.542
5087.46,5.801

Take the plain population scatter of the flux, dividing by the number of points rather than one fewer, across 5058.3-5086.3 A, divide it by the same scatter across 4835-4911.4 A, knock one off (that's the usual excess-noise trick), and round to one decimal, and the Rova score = 0.6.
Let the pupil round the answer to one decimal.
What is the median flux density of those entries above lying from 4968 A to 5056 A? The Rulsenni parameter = 6.3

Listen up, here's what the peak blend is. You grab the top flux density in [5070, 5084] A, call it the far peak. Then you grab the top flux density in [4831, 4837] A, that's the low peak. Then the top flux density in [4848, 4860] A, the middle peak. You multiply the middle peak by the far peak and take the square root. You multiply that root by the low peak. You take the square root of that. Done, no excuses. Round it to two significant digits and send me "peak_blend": 7.5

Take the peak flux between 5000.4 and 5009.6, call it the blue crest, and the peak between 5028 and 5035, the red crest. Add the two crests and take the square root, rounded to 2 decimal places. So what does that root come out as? 4.79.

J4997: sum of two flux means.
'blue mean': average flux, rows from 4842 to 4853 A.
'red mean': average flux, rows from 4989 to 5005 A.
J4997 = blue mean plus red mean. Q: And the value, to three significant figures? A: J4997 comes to 16.0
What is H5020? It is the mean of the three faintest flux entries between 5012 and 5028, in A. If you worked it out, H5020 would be 5.8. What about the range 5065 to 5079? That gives 4.9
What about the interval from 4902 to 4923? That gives 6.0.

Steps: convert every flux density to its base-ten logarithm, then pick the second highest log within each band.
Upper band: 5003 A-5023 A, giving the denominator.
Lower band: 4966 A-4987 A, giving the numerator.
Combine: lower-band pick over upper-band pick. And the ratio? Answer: 0.70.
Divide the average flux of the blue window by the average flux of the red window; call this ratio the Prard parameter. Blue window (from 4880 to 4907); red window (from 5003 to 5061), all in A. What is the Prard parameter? 0.94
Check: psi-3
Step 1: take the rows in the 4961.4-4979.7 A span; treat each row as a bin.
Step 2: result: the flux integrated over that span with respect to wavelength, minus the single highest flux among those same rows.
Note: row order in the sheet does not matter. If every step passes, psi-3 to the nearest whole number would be 111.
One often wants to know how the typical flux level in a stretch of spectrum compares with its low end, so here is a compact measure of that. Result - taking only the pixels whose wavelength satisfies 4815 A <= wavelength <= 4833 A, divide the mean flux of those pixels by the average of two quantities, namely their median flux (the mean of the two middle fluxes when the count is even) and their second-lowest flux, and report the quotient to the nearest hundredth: 1.08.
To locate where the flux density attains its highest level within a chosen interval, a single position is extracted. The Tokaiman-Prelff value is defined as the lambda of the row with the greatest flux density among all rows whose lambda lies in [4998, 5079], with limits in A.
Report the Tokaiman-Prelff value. 5006.12 A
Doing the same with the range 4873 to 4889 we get 4876.42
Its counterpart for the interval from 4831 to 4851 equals 4831.71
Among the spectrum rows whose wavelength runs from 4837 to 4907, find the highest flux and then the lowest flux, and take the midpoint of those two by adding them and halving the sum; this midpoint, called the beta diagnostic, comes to 7.1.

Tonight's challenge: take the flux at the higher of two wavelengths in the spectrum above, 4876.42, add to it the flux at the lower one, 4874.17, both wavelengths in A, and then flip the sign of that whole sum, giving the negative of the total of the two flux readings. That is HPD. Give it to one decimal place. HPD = -14.1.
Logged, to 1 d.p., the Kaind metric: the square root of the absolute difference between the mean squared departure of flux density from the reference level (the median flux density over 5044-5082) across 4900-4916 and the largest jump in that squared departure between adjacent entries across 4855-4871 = 2.1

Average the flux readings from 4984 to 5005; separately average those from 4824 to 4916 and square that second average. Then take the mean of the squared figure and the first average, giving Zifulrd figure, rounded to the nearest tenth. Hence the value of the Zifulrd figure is 28.0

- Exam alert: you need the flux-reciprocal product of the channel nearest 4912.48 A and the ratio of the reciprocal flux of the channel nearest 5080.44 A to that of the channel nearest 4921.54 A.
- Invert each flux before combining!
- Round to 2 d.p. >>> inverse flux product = 0.18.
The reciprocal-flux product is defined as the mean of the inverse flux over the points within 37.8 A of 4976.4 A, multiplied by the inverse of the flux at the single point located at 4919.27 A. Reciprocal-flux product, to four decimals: 0.0220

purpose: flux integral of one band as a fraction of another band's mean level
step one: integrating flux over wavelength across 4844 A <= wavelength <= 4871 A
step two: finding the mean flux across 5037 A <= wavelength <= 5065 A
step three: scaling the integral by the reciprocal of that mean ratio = 36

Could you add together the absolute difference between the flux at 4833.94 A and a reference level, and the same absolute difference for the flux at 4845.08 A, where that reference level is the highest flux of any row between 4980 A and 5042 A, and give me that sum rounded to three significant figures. 18.9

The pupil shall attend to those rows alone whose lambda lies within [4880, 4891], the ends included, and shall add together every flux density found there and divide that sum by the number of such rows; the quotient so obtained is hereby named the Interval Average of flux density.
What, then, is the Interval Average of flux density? 6.7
